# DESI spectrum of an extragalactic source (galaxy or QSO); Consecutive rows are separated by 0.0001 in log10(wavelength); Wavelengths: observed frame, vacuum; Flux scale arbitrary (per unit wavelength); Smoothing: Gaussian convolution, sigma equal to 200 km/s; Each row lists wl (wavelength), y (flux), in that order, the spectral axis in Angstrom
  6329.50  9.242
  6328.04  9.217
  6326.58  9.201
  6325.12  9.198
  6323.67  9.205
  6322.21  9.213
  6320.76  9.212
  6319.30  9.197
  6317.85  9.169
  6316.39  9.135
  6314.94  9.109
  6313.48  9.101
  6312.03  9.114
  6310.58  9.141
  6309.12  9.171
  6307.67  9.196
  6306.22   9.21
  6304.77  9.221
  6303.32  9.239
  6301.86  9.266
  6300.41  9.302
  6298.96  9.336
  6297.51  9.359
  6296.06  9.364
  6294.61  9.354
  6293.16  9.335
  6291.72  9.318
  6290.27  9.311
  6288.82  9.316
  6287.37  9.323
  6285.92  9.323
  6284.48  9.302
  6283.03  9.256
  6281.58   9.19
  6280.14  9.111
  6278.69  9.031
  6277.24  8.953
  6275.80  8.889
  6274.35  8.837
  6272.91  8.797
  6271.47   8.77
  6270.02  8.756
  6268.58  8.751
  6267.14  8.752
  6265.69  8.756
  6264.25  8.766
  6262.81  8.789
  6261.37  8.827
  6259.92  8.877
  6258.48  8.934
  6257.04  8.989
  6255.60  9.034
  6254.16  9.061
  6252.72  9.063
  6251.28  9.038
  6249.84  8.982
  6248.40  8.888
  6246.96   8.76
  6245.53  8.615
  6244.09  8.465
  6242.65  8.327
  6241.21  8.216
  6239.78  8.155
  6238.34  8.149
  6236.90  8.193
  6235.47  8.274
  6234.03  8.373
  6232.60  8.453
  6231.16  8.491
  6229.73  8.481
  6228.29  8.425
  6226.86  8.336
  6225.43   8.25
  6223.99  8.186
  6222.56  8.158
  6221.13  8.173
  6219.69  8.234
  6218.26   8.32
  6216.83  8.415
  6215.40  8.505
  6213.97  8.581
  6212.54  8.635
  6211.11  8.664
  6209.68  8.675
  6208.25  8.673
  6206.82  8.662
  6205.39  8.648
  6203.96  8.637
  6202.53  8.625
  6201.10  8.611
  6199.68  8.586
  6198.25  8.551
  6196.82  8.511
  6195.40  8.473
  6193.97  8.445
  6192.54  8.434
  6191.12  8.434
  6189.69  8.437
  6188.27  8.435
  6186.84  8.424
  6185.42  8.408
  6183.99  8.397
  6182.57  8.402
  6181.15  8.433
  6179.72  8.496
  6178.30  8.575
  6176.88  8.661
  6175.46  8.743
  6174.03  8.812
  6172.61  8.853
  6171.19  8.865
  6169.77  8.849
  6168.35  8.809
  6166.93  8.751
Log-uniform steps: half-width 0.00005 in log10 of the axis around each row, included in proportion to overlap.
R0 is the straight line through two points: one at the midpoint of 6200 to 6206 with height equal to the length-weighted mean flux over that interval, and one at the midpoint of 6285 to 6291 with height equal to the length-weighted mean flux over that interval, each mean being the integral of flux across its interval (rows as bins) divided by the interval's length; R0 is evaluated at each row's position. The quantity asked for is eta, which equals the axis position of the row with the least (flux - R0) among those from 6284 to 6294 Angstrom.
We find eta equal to 6291.72 Angstrom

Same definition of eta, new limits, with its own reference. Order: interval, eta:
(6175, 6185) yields 6183.99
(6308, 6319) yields 6314.94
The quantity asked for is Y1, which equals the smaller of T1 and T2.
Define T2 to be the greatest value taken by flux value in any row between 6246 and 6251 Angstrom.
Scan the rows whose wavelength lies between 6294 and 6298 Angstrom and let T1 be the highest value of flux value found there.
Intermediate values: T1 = 9.364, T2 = 8.982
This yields 8.98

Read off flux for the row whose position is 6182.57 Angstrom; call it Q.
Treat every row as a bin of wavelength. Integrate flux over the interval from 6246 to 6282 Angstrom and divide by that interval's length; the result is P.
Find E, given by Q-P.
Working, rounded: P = 8.90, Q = 8.402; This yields -0.50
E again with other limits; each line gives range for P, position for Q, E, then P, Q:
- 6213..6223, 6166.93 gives 0.40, 8.35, 8.751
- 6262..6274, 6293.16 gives 0.56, 8.78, 9.335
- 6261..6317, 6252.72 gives -0.04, 9.11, 9.063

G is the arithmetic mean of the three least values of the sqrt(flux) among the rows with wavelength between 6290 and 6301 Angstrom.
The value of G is 3.05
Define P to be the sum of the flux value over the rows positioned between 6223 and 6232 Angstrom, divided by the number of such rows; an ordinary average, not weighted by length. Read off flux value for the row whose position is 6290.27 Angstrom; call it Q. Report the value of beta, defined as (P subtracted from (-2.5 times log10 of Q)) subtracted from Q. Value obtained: 20.1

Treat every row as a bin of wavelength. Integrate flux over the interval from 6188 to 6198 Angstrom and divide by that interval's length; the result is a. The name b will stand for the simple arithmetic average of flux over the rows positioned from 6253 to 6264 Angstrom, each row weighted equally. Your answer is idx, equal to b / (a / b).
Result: 9.4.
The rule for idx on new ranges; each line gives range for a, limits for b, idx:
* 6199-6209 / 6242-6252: 8.8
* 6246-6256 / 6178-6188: 8.0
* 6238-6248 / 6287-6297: 10.4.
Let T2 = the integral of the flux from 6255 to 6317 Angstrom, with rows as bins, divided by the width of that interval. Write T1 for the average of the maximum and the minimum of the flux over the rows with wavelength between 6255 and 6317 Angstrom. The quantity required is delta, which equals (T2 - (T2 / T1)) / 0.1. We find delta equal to 80.9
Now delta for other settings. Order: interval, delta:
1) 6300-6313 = 82.0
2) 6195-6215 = 76.1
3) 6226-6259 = 76.0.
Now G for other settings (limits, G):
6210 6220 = 2.88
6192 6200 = 2.91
